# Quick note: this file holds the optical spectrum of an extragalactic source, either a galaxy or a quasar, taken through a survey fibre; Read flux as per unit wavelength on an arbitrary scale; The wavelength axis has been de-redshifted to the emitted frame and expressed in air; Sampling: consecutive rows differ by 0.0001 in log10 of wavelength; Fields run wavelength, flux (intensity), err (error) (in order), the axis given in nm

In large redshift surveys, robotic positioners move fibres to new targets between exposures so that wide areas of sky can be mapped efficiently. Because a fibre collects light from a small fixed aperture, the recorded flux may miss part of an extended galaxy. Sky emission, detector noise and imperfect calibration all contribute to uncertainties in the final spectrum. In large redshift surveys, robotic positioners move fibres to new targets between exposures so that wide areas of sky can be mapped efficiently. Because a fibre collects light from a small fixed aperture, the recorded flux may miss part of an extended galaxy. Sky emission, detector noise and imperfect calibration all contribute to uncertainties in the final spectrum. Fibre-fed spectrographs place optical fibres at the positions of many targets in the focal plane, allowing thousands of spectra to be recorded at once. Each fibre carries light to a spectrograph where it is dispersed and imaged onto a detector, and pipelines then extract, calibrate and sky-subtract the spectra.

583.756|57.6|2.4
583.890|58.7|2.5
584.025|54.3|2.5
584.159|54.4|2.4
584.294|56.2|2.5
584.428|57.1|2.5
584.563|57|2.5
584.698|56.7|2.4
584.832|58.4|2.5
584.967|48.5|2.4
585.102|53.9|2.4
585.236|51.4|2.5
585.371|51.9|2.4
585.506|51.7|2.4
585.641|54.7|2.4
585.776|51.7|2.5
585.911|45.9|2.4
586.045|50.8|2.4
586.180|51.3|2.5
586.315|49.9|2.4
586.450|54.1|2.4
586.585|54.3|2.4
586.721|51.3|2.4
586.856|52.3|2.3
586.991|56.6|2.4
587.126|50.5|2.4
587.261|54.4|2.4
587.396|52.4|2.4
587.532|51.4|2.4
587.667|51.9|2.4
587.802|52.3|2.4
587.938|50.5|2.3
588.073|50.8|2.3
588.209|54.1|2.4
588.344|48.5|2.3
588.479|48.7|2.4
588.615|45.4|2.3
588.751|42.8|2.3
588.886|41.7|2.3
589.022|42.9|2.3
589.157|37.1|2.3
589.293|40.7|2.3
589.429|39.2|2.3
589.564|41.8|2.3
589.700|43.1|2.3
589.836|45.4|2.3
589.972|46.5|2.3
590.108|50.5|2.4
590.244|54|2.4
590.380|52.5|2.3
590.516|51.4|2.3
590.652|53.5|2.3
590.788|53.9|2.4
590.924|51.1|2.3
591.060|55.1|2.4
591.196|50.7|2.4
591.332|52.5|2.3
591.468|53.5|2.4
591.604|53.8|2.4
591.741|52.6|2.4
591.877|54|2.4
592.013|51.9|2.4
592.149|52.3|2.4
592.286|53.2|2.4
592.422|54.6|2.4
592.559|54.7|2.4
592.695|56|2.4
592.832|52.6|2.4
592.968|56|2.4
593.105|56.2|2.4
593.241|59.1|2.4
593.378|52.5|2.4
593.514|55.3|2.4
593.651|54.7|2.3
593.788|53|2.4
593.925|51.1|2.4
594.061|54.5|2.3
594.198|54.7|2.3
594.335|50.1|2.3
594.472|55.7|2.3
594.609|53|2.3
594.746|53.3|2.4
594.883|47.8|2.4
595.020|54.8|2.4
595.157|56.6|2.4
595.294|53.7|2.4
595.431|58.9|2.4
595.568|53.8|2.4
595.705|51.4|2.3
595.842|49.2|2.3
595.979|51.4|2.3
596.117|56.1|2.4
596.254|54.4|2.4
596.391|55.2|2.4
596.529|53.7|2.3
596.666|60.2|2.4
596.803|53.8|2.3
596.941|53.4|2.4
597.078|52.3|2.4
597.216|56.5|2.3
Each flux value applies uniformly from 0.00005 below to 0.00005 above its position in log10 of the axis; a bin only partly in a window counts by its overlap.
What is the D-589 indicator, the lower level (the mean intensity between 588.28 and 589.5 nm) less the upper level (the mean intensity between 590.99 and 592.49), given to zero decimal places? -10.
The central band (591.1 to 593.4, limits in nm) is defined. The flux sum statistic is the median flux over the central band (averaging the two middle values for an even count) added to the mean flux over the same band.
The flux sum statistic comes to 107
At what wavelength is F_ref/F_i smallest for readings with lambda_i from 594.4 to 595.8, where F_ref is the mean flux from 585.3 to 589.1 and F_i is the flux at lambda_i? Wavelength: 595.431 nm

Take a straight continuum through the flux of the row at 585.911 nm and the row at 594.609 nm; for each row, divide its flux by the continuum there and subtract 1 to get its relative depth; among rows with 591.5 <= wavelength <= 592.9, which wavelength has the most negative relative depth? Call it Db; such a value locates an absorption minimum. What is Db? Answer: 592.013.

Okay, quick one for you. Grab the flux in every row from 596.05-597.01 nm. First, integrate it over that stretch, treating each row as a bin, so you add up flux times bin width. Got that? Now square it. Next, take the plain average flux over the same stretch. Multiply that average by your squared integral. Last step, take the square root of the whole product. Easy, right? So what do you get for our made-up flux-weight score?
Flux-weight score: 395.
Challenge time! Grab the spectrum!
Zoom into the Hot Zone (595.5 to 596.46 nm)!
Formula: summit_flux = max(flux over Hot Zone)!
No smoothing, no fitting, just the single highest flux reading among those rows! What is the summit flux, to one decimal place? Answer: 56.1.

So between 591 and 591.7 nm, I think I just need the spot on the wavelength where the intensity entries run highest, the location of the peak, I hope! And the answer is 591.060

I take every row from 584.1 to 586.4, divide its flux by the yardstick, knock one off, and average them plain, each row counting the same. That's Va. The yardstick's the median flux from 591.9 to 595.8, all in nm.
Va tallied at -0.0207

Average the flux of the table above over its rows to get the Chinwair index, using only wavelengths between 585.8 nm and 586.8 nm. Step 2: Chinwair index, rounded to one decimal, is 51.1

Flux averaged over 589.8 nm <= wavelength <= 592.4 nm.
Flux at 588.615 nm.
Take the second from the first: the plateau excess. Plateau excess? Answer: 7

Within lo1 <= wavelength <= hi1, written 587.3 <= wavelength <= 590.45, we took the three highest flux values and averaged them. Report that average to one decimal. 53.5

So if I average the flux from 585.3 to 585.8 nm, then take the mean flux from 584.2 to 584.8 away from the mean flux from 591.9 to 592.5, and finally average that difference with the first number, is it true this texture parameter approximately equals 24.4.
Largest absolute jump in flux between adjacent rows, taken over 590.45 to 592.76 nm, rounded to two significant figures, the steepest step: 4.4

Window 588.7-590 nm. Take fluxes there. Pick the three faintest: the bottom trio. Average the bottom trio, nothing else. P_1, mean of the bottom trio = 39.0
